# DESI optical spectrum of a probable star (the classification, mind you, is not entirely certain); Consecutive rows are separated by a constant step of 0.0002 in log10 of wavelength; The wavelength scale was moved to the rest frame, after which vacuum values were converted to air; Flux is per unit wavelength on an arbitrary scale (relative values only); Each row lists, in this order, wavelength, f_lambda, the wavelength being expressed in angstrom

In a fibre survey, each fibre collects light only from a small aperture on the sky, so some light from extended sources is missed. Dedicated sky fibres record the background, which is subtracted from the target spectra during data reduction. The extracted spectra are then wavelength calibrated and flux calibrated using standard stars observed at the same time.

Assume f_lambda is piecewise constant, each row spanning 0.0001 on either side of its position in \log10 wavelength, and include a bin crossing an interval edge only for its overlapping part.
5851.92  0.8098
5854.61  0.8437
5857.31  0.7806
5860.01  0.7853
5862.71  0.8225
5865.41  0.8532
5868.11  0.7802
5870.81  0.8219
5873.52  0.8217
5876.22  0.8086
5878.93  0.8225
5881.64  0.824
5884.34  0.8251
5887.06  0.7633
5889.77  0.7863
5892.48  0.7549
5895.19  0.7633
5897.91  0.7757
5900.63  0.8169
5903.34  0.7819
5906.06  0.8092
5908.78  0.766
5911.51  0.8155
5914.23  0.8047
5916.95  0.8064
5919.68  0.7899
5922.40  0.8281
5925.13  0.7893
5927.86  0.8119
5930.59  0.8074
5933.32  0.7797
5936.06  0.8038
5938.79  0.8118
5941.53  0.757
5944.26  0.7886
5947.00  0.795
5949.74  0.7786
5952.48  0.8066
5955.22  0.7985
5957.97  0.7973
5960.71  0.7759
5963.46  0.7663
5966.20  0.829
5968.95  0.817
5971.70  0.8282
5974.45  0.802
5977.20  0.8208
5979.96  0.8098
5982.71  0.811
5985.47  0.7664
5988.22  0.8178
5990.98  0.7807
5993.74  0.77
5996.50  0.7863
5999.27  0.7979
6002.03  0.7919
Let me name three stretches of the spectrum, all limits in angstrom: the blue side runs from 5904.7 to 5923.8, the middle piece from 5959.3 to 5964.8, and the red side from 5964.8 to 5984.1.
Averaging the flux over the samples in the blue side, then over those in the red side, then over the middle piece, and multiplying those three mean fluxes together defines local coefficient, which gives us 0.506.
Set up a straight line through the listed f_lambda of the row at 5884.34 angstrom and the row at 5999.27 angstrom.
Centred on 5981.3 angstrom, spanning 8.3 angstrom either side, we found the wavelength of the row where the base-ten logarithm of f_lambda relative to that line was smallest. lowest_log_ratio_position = 5985.47 angstrom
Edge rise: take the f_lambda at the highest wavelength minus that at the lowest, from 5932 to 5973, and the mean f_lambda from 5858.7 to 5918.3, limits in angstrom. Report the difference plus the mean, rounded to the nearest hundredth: 0.85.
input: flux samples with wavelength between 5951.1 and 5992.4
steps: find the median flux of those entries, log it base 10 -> -0.093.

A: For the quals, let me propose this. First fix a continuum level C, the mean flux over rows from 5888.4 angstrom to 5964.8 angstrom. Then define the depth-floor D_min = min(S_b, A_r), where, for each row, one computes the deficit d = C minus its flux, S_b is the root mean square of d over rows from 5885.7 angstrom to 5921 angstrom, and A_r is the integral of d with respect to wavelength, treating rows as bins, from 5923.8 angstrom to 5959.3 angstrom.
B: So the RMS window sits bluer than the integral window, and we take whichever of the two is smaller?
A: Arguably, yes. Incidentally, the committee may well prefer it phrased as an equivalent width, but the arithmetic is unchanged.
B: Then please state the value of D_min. -0.09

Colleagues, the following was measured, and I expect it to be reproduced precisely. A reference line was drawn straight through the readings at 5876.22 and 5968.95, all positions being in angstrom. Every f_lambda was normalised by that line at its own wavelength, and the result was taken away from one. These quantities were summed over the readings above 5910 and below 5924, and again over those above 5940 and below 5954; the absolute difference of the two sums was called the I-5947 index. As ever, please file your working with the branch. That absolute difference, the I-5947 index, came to 0.16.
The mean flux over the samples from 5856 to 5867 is 0.810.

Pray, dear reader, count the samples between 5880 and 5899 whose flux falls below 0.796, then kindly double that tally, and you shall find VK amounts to 10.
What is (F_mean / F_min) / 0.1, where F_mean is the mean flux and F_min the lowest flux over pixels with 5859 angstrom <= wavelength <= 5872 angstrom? 10.4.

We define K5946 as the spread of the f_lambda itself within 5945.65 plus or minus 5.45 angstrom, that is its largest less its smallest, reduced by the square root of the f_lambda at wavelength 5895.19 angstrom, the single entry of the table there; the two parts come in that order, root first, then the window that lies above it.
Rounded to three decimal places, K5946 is -0.836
